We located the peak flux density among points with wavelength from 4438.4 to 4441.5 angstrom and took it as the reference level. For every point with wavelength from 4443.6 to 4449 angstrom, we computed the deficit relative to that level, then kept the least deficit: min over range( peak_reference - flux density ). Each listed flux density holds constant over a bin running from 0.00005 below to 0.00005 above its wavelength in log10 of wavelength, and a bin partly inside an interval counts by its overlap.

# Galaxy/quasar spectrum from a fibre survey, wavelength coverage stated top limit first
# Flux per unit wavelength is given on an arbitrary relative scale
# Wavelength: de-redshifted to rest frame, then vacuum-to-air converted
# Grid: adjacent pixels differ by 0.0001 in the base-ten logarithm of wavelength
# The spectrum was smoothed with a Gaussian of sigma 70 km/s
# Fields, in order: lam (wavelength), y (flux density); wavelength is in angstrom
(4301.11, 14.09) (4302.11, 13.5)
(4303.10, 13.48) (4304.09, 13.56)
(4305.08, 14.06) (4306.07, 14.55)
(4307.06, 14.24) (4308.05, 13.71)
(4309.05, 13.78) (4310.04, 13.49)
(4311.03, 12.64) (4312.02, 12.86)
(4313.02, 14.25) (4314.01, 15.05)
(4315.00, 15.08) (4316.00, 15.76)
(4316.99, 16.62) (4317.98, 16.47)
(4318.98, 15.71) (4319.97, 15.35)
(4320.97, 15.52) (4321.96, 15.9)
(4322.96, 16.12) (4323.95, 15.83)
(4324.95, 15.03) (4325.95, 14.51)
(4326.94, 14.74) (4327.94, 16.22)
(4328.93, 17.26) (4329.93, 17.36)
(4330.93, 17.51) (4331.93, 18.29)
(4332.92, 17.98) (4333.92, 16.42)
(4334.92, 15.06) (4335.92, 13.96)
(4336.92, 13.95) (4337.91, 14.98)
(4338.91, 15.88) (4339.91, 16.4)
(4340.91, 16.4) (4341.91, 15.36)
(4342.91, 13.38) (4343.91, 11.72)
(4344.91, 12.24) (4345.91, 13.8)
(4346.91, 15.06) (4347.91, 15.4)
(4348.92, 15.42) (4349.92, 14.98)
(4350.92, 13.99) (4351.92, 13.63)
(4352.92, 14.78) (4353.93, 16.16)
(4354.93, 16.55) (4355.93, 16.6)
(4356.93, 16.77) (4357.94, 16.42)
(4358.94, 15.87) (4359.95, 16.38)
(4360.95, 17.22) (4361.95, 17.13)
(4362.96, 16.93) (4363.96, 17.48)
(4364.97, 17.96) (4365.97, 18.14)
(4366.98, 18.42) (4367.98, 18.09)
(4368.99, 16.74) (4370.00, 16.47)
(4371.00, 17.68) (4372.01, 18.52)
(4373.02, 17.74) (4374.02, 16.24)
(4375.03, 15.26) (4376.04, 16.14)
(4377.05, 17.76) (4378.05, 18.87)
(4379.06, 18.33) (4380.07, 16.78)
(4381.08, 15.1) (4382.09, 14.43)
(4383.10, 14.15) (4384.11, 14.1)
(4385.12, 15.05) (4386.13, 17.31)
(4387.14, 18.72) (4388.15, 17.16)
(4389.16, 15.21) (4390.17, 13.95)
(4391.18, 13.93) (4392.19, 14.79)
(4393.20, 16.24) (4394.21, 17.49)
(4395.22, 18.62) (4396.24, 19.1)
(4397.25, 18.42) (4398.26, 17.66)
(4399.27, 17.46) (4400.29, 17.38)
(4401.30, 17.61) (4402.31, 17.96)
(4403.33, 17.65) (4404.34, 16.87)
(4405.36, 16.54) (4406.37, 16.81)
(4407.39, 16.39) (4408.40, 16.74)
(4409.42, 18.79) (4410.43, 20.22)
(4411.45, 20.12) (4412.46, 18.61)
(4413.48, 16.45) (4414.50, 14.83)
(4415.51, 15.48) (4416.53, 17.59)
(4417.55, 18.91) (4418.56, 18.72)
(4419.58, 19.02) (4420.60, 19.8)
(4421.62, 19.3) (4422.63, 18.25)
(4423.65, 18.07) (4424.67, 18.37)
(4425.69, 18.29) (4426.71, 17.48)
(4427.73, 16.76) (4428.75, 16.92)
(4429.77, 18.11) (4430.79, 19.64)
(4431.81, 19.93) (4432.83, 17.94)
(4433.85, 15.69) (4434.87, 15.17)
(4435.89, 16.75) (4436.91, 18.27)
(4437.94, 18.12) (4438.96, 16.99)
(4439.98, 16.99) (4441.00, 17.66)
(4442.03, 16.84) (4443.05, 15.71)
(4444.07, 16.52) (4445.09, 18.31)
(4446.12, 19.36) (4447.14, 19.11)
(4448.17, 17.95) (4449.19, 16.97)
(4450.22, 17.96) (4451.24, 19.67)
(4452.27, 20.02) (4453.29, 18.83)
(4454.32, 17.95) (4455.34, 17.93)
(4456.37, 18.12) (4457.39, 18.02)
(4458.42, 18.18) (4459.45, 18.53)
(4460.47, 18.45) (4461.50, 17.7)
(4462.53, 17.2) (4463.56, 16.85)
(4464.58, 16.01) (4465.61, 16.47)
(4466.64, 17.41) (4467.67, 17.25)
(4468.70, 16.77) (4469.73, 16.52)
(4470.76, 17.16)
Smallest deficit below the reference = -1.7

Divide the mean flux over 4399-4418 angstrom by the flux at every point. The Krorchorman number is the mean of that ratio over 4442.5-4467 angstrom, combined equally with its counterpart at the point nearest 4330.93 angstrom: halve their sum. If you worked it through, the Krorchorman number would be 0.99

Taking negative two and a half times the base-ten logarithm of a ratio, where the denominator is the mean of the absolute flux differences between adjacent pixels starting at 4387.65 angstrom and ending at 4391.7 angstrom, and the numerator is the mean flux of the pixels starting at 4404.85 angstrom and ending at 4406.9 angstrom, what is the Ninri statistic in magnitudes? -2.97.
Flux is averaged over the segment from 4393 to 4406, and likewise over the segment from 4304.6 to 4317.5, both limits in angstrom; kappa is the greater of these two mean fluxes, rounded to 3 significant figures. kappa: 17.6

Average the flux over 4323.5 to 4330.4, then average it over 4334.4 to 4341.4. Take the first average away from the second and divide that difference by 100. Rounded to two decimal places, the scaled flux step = -0.01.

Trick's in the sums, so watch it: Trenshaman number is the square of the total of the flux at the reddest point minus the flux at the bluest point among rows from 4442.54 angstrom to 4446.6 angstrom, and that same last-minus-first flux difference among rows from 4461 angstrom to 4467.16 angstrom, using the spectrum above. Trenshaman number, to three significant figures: 11.3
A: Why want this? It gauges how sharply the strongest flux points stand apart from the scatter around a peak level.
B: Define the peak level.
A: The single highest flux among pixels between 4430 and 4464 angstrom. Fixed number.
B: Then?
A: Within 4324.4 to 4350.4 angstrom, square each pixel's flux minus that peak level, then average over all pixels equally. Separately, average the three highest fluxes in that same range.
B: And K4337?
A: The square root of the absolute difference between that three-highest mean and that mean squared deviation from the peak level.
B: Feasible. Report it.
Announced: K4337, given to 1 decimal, 2.5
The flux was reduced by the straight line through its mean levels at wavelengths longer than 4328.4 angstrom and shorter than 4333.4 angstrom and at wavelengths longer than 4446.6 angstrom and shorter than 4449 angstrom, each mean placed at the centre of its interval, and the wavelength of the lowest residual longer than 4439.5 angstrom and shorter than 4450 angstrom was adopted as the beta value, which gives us 4443.05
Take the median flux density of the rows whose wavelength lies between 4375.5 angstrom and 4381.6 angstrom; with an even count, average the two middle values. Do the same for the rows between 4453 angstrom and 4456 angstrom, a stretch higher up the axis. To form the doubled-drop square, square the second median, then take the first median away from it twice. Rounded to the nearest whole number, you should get 288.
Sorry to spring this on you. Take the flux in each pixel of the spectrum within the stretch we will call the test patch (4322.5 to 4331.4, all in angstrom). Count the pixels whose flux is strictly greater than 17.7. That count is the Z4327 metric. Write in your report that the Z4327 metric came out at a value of 0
